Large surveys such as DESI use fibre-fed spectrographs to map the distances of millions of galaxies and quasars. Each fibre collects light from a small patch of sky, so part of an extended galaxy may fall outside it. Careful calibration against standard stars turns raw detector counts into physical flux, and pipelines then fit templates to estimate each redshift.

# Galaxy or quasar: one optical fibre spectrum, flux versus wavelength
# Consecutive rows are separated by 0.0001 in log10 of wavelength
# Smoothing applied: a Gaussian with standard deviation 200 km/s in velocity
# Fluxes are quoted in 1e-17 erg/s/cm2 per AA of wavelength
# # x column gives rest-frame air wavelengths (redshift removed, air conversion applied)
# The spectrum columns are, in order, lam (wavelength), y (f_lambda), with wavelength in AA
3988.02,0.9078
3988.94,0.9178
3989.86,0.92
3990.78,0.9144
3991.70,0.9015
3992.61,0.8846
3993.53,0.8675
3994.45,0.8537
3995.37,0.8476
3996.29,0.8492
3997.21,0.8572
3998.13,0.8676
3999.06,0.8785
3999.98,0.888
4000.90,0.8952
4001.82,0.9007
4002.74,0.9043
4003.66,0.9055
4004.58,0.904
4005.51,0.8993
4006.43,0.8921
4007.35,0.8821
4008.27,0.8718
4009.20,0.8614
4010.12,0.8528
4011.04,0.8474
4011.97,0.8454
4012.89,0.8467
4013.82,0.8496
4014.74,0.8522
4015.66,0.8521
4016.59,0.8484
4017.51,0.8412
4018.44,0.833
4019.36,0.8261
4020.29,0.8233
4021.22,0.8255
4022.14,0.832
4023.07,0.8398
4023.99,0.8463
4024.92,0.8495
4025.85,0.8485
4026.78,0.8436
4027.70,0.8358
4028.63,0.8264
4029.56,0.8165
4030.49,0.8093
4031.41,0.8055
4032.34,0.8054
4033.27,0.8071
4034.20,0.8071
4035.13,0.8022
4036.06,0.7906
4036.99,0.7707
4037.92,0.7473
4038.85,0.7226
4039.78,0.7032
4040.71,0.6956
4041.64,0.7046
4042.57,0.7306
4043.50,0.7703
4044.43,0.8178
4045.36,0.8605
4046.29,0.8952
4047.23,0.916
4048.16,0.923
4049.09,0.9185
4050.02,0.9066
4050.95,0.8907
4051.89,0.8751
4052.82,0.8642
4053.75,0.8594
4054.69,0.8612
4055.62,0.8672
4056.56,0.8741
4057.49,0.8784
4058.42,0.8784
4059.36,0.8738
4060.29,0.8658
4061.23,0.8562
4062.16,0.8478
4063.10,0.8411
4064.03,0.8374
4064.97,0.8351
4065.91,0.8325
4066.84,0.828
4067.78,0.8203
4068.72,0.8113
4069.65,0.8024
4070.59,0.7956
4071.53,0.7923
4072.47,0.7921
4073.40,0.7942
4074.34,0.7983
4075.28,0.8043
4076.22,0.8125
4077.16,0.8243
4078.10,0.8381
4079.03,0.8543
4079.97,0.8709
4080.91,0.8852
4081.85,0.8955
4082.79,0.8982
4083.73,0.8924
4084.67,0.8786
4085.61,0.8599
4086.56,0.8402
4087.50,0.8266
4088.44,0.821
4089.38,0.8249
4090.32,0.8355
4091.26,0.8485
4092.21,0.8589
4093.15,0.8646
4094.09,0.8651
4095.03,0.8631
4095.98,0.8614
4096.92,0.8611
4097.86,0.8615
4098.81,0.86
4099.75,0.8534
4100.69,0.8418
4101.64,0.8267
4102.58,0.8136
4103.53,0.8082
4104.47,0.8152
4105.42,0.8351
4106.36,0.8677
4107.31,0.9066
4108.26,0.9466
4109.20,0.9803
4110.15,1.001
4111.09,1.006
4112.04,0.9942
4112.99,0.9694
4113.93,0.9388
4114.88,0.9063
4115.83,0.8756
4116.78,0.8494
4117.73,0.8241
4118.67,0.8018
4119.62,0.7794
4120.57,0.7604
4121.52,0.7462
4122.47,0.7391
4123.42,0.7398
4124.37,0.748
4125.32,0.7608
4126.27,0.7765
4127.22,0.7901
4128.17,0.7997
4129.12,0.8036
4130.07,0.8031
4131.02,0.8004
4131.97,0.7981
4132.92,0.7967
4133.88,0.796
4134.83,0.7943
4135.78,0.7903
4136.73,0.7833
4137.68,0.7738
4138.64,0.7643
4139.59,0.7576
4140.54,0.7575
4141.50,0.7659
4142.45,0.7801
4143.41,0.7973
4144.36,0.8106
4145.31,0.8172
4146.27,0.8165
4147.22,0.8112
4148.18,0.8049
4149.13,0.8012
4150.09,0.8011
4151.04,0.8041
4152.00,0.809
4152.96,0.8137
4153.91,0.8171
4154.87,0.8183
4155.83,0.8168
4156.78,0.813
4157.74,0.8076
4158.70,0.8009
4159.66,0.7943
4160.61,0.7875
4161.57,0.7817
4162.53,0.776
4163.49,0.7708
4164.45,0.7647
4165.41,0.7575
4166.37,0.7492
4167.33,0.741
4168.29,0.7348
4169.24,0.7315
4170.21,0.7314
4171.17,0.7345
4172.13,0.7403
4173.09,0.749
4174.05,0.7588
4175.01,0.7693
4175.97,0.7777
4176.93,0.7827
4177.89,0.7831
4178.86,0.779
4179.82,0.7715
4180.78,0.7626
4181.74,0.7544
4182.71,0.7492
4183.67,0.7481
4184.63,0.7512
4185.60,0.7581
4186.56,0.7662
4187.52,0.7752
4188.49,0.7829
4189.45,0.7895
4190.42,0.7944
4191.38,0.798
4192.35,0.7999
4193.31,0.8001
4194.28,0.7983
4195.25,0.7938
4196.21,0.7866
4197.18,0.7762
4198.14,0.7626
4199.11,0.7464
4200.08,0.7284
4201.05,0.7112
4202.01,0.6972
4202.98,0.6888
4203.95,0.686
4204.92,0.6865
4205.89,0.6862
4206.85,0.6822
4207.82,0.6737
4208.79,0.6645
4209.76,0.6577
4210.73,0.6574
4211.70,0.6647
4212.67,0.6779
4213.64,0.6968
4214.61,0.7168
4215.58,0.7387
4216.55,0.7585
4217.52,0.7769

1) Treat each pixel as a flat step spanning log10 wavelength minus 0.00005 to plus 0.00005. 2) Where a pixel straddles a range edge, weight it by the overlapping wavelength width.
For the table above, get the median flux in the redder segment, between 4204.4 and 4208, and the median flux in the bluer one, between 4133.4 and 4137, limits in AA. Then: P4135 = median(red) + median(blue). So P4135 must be 1.48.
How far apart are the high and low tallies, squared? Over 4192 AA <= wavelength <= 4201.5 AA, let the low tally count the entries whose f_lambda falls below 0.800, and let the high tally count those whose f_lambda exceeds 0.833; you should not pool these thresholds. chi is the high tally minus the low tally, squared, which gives 81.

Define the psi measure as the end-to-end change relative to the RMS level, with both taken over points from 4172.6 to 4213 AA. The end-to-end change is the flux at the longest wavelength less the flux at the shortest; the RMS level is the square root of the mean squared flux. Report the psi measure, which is -0.10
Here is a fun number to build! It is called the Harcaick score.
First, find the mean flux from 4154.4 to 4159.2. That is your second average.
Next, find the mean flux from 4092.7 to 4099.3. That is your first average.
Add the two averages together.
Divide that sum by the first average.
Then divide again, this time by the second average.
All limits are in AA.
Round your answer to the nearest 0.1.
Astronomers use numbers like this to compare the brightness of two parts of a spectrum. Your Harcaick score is 2.4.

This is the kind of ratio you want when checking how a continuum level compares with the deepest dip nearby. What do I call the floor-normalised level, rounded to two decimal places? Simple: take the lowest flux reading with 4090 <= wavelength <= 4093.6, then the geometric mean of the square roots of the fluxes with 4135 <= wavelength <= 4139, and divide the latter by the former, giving 1.06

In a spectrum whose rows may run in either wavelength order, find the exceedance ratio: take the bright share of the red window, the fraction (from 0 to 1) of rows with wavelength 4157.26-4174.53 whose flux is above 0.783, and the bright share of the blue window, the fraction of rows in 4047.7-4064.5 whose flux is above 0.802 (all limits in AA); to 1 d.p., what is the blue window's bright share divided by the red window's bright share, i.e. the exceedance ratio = 4.5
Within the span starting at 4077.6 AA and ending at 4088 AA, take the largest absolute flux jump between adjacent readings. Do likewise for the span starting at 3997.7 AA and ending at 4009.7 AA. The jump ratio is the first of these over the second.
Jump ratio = 1.8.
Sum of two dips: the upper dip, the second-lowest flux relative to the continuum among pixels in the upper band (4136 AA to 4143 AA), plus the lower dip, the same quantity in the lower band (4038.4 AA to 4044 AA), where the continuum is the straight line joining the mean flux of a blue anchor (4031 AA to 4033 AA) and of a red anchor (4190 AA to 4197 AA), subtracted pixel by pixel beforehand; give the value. -0.14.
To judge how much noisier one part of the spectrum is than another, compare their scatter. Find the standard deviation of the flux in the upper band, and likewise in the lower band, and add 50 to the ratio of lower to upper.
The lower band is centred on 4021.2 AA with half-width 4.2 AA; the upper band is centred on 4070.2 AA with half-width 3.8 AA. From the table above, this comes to 50.7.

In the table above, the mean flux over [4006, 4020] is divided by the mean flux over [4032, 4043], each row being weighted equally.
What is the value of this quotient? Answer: 1.13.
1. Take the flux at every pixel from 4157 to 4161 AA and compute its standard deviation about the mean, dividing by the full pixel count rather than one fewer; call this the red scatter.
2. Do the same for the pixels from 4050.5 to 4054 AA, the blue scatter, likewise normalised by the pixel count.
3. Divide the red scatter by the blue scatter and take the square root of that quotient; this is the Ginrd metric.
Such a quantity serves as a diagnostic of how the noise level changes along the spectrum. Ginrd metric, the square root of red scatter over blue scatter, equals 0.79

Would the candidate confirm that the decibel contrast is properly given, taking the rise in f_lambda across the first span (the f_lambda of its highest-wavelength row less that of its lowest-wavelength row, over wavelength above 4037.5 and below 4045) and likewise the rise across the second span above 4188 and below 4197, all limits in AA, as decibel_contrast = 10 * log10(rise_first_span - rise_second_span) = -11.8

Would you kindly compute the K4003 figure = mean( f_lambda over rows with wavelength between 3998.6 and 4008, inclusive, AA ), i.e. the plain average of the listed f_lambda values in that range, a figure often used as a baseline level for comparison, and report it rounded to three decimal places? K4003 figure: 0.895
